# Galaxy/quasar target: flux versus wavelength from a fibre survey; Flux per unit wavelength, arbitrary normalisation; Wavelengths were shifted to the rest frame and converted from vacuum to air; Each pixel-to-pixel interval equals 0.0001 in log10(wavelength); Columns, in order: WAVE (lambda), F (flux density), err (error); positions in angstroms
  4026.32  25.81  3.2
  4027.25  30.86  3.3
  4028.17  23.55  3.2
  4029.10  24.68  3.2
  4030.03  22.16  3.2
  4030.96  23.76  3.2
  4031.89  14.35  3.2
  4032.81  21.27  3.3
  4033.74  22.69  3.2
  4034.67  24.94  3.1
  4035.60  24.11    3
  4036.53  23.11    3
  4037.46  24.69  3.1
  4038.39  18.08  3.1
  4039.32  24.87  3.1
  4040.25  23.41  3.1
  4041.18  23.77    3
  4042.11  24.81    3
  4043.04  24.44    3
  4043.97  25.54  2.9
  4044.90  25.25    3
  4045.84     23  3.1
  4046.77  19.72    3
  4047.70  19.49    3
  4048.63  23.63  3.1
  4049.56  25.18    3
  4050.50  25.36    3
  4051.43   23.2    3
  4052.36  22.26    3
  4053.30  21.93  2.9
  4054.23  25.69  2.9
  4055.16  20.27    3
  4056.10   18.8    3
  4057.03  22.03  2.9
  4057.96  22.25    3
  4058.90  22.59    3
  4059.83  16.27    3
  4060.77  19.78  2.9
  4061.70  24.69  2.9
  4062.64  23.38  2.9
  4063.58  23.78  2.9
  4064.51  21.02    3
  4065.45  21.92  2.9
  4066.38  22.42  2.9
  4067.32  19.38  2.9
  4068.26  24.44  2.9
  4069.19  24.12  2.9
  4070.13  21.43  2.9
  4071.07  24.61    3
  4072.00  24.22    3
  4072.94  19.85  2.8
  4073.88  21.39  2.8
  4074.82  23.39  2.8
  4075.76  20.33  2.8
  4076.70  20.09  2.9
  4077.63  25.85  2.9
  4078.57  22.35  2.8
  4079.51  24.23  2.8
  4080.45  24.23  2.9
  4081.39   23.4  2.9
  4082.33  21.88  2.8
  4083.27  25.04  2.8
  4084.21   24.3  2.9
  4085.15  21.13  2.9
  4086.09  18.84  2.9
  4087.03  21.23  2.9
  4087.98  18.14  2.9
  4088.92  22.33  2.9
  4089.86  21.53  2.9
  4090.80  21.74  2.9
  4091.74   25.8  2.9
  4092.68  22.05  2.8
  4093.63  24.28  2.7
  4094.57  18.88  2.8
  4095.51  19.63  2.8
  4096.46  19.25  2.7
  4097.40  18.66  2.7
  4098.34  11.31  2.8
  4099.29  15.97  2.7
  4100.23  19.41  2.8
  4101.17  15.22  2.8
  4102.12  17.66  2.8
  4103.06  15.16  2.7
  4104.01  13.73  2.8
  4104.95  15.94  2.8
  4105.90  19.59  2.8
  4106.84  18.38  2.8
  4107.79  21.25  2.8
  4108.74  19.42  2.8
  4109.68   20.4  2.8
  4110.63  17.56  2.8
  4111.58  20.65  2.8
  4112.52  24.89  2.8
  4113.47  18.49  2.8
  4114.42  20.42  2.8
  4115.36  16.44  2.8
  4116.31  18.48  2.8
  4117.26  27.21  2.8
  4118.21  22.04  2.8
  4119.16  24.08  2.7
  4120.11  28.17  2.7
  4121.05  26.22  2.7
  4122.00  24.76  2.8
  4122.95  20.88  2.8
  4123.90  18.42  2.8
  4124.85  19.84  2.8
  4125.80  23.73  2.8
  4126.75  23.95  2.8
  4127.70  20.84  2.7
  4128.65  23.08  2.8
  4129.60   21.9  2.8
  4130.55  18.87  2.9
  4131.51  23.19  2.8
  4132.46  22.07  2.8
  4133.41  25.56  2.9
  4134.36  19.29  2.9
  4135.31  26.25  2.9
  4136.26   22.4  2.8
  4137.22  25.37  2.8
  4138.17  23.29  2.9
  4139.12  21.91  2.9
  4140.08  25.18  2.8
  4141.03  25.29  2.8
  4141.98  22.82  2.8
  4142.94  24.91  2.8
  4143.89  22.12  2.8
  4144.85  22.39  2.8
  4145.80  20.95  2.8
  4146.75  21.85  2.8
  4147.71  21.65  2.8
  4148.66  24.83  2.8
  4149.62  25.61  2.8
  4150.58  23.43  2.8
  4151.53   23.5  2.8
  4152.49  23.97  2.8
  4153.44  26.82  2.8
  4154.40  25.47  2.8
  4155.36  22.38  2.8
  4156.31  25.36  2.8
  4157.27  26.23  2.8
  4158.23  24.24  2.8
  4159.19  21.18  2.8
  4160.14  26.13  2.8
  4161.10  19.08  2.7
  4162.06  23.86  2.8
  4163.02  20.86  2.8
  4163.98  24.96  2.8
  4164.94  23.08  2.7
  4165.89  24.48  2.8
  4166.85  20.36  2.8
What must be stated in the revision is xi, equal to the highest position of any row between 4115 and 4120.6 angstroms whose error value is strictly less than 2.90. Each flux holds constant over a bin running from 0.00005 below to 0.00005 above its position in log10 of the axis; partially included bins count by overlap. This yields 4120.11 angstroms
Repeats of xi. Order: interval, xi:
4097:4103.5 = 4103.06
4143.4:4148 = 4147.71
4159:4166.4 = 4165.89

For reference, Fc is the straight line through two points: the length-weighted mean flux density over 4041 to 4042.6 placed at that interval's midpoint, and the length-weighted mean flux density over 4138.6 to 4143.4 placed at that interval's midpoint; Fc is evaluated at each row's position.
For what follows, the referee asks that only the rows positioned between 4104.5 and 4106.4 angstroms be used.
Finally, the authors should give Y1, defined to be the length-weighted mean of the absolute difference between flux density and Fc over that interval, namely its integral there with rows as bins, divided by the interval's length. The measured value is 6.3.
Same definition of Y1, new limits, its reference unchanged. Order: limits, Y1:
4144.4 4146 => 2.2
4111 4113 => 2.4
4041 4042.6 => 0.5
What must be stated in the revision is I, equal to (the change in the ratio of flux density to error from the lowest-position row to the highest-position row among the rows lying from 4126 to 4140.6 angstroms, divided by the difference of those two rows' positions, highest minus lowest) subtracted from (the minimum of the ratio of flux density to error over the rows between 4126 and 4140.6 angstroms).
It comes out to 6.5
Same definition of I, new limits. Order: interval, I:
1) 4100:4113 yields 4.7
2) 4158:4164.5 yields 7.0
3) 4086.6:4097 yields 6.3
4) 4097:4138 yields 4.0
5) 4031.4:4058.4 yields 4.4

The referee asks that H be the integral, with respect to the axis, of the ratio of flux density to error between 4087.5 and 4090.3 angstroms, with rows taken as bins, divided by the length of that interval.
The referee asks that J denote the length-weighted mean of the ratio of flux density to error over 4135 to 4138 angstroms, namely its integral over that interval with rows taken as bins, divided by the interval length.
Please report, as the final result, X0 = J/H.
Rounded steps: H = 7.1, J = 8.6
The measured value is 1.21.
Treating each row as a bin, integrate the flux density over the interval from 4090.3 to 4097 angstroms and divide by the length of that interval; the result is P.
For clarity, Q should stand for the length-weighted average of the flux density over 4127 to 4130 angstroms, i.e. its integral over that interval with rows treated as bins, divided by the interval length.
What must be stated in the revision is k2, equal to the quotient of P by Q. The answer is 0.98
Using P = 22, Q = 22.1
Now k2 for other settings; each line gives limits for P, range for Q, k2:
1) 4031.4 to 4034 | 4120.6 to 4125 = 0.87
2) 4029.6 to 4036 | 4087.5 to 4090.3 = 1.06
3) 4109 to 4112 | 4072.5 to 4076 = 0.92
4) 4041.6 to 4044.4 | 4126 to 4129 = 1.10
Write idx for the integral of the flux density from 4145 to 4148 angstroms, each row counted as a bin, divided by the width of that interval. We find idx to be 21.6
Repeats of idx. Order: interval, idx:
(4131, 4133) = 22.6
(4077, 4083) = 23.6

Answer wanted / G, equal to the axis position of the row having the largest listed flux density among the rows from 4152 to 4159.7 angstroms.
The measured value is 4153.44 angstroms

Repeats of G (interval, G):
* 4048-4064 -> 4054.23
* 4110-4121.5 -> 4120.11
